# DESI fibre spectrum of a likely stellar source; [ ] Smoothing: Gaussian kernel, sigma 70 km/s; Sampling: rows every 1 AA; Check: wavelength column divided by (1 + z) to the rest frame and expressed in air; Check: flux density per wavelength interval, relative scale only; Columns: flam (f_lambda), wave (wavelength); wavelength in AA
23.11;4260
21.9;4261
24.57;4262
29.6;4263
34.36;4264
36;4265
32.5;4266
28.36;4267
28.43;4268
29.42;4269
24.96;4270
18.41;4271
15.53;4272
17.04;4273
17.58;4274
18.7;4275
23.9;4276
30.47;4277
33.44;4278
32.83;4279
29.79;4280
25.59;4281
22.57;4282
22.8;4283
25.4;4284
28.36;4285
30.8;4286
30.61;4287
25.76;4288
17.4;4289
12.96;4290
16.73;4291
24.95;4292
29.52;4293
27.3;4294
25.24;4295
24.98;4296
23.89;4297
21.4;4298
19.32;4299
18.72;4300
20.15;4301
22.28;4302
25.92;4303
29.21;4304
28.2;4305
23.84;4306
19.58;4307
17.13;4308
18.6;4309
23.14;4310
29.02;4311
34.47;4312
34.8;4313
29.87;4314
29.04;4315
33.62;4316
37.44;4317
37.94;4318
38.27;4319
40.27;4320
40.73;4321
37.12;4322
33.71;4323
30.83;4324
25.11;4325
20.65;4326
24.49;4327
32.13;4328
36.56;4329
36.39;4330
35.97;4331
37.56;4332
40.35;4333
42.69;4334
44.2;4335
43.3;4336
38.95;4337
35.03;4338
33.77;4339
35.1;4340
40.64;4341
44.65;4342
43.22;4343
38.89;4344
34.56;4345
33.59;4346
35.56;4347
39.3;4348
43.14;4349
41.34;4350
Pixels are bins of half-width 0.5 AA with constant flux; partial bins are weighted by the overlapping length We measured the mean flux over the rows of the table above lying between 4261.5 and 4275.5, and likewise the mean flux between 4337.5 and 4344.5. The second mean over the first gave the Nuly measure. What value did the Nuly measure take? 1.5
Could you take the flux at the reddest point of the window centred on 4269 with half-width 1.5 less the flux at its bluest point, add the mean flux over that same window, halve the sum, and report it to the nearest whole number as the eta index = 12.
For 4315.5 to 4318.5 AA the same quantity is 20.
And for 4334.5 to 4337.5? 18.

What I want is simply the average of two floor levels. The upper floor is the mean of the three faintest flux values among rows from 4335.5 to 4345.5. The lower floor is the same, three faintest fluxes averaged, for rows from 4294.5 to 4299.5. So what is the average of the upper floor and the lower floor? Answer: 28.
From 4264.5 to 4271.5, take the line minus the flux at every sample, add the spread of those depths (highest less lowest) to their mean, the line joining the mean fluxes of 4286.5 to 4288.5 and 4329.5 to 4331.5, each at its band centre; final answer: 15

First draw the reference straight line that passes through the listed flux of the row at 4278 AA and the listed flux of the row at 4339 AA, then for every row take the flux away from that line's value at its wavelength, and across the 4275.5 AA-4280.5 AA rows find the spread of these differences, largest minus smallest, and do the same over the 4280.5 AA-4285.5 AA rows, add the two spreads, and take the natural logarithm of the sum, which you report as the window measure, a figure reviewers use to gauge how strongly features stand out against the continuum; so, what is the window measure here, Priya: 2.7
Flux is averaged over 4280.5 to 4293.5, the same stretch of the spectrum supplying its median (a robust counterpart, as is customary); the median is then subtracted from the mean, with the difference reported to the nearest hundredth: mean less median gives -1.29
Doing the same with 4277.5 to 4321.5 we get 1.07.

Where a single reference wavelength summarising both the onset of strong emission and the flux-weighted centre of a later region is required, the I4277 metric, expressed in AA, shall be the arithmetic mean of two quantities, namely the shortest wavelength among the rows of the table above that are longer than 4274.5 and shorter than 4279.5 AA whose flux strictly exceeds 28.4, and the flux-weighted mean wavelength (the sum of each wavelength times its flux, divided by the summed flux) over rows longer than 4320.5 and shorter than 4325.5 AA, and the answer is 4299.9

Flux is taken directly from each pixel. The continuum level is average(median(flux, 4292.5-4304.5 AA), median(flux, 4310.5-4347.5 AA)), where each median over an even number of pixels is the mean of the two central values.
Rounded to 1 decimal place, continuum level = 30.2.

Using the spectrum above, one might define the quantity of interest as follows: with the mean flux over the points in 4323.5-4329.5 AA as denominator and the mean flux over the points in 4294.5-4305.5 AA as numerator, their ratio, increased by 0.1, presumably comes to 0.93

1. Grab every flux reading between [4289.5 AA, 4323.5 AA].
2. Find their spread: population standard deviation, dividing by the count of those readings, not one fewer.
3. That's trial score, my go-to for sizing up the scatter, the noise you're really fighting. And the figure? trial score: 7.4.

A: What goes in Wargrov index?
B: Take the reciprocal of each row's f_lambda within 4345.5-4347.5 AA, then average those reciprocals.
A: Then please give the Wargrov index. 0.0289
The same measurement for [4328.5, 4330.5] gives 0.0274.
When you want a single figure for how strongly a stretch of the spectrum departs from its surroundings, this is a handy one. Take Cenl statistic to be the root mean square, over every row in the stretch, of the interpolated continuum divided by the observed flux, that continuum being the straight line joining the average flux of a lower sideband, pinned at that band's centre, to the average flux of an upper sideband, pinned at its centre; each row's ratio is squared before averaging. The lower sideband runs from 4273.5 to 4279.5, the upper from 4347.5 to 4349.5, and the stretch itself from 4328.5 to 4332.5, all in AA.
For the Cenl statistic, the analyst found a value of 1.02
